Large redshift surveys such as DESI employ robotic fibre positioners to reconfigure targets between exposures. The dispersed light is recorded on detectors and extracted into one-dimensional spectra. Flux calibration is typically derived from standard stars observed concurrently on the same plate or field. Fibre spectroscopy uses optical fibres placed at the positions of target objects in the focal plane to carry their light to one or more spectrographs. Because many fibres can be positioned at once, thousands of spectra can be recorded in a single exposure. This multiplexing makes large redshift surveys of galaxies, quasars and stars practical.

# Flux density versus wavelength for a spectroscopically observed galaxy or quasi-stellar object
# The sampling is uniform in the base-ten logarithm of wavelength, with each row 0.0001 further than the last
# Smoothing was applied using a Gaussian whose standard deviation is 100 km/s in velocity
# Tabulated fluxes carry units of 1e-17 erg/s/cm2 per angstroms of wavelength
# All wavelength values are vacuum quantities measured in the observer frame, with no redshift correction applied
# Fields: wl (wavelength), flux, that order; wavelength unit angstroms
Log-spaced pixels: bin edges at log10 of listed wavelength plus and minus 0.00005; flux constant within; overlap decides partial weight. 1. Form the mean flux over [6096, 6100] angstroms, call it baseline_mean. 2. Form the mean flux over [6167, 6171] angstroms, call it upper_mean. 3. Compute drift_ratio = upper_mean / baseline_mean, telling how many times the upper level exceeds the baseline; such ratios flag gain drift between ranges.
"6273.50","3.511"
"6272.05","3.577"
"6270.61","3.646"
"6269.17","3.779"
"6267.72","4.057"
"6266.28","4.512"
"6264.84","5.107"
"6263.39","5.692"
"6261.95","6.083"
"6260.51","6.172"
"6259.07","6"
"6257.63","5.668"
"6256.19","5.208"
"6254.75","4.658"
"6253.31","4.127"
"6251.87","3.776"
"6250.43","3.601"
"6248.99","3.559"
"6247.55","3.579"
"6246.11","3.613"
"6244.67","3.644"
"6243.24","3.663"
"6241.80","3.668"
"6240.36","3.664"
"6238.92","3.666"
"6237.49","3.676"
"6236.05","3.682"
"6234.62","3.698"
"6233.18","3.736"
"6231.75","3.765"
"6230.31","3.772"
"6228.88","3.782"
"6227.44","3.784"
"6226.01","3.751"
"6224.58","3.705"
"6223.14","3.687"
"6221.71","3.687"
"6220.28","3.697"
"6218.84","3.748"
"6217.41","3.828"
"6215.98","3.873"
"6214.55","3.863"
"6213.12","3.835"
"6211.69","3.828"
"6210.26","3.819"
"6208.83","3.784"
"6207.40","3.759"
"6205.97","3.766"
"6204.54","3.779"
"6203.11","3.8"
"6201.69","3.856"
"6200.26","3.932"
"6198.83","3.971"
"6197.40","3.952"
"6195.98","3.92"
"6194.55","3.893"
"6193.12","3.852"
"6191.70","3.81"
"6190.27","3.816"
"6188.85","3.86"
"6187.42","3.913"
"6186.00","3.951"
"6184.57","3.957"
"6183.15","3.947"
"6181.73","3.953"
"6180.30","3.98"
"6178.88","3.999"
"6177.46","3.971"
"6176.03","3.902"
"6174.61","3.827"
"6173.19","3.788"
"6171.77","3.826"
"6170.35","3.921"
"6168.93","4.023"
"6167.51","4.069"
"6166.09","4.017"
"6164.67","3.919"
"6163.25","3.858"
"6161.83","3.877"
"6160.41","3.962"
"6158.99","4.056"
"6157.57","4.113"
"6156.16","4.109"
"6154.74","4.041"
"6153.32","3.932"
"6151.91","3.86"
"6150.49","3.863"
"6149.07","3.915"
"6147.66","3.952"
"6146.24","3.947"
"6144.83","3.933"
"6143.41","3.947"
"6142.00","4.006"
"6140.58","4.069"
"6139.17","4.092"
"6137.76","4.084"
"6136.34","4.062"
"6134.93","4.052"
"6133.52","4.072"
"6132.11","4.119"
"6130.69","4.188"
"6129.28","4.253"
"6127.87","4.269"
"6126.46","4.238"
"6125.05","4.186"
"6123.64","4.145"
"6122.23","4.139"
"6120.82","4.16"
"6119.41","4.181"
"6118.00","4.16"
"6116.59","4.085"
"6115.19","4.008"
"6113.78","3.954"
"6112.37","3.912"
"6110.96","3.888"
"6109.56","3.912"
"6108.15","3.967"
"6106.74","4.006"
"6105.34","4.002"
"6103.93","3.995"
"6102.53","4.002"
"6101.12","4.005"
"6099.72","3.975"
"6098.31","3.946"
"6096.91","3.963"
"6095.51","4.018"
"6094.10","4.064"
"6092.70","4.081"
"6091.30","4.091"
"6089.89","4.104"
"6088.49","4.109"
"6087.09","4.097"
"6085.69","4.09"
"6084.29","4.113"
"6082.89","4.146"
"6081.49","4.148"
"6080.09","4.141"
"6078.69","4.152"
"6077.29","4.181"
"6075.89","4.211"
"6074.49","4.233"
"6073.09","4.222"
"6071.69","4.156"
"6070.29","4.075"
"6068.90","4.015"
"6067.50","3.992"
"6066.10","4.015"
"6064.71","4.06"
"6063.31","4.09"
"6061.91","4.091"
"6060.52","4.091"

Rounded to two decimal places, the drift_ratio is 1.01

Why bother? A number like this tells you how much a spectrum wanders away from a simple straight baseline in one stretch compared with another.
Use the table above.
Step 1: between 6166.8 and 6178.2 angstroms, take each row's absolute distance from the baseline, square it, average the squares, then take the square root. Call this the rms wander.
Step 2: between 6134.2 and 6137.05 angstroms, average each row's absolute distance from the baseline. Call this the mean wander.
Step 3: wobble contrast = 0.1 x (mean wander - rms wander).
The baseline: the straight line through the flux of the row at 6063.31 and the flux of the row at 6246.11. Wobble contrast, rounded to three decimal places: 0.001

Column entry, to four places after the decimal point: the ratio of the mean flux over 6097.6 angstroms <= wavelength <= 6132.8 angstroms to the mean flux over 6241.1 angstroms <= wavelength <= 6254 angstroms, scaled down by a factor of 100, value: 0.0110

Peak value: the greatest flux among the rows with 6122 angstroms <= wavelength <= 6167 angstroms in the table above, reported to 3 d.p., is 4.269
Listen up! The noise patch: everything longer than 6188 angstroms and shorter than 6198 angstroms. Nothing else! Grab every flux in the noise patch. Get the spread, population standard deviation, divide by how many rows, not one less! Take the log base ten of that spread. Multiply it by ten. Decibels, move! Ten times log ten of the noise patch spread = -13.1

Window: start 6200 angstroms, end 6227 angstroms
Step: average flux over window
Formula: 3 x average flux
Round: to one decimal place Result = 11.4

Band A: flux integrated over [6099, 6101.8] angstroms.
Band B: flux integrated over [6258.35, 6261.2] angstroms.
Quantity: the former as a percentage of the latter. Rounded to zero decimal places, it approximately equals 64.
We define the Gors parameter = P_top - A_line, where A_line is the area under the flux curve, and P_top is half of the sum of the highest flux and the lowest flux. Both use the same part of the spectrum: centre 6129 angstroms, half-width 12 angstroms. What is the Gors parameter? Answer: -95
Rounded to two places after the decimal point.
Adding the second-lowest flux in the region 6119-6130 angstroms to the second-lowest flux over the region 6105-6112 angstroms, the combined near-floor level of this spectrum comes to 8.06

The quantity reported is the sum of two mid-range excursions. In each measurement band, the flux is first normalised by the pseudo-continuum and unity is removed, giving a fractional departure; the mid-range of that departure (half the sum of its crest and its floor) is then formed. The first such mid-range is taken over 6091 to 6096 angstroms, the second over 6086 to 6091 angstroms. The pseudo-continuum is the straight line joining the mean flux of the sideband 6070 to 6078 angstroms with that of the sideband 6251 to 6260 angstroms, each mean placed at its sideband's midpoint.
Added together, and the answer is -0.080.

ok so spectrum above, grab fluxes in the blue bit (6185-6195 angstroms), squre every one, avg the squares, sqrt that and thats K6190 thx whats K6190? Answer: 3.87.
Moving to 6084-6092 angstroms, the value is 4.10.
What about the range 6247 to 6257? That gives 4.12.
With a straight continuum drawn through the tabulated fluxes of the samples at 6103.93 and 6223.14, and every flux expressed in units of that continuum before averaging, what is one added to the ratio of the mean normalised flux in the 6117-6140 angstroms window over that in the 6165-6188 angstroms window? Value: 2.02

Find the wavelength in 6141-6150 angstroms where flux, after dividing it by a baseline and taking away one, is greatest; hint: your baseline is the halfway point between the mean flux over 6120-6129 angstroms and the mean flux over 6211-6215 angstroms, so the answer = 6142.00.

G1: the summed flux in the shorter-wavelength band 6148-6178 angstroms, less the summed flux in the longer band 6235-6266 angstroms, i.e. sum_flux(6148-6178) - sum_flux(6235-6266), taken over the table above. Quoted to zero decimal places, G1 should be -10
